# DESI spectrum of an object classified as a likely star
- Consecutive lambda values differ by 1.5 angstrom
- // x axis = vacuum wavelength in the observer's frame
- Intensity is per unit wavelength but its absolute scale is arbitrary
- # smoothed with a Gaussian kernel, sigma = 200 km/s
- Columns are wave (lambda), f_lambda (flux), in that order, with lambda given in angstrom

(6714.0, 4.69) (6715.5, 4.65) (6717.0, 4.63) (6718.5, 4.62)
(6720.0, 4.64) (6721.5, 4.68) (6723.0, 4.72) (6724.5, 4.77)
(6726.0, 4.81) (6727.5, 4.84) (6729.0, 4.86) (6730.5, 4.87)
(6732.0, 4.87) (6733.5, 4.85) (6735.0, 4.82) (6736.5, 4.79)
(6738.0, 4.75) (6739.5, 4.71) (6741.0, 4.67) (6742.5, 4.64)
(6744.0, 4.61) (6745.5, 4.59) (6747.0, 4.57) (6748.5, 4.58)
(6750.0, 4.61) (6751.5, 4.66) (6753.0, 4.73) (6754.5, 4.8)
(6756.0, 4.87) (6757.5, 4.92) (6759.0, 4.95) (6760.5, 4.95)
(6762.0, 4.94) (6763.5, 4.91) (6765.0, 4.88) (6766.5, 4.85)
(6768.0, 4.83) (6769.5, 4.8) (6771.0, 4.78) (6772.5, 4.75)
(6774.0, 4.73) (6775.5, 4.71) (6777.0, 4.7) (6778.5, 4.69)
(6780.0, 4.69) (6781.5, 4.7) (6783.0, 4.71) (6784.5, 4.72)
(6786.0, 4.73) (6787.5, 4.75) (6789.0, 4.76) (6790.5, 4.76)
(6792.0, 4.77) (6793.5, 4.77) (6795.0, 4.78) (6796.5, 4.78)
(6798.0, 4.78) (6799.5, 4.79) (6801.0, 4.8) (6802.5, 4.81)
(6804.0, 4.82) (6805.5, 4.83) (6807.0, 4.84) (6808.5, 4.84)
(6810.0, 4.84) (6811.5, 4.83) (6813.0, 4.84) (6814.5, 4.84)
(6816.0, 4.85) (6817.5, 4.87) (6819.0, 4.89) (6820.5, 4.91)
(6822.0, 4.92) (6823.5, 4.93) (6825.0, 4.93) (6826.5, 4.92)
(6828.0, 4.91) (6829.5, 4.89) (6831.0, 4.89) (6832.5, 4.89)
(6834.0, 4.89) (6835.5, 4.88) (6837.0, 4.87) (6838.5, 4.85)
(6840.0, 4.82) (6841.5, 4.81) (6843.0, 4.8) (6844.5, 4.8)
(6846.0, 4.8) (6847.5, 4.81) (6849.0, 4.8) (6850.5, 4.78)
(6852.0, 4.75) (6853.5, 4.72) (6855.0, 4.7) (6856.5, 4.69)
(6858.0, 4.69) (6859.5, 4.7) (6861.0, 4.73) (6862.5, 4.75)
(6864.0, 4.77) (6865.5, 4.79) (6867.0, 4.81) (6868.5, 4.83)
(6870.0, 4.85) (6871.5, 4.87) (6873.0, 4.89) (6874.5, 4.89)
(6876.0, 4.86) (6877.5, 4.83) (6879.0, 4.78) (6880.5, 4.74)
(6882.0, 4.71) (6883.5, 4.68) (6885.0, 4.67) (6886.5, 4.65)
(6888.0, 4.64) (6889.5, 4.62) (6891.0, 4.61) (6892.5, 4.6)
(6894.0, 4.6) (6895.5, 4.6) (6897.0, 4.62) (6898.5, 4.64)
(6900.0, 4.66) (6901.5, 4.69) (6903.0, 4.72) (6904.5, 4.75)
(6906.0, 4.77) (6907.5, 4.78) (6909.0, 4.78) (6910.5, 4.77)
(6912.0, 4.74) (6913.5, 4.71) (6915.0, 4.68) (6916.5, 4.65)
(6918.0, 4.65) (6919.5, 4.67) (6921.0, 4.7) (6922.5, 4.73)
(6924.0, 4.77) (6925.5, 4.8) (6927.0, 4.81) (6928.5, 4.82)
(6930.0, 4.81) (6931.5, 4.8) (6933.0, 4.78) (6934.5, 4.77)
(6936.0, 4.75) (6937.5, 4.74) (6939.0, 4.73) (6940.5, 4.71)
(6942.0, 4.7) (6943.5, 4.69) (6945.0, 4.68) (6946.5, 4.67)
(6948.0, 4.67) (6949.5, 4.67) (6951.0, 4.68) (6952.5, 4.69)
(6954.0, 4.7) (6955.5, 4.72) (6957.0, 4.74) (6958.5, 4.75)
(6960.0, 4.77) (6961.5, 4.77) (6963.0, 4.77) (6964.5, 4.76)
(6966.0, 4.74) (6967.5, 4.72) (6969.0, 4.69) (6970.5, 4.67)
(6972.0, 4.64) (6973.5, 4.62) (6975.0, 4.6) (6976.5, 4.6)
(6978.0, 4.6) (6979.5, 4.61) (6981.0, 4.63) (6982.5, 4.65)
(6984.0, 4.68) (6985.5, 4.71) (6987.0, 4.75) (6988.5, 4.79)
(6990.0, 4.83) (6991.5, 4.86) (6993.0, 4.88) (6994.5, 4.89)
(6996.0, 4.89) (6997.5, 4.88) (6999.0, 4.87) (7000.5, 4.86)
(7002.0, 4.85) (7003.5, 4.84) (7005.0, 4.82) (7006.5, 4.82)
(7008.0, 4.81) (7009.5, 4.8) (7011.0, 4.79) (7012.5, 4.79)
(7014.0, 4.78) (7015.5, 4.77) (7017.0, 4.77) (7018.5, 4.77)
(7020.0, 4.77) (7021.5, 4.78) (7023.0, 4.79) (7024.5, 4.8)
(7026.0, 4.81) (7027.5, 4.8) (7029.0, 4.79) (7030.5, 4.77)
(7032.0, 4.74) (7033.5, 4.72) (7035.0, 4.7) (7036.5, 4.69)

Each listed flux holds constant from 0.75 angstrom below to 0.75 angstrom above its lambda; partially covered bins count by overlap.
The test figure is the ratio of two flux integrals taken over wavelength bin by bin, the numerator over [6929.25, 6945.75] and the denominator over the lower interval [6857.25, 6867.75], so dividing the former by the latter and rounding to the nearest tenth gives 1.6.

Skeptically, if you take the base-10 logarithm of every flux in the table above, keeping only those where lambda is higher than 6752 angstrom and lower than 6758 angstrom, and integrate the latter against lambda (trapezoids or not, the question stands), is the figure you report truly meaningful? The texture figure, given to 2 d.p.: 4.10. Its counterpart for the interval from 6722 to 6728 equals 4.08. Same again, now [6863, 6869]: 4.09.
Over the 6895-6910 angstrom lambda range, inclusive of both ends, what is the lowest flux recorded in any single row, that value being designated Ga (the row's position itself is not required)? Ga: 4.6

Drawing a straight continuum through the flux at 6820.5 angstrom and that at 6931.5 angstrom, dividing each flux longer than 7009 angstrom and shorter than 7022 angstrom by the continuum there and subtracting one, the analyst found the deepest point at 7015.5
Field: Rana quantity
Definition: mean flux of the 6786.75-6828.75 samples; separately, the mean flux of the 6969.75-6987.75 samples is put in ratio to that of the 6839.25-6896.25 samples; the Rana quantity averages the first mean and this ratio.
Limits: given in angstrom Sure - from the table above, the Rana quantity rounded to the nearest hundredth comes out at 2.91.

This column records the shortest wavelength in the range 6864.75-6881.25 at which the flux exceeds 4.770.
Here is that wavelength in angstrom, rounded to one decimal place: 6865.5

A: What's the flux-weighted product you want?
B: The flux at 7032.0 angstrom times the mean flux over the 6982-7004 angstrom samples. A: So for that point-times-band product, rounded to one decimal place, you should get 22.8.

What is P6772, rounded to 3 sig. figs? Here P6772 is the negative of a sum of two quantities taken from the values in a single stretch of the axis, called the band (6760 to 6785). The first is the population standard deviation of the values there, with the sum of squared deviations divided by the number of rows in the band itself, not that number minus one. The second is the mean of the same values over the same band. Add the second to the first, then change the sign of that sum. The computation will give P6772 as -4.87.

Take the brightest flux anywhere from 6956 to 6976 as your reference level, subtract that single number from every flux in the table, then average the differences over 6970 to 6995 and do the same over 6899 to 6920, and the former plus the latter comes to -0.12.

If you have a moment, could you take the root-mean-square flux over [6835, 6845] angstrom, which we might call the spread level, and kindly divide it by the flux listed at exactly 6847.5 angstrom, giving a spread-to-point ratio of 1.00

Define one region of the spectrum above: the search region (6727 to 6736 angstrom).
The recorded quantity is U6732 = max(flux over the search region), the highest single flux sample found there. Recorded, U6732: 4.87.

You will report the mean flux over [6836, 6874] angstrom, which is 4.79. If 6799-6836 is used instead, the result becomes 4.87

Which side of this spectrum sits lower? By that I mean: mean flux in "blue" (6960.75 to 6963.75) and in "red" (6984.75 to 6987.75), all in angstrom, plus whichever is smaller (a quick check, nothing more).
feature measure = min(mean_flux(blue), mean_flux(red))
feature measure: 4.73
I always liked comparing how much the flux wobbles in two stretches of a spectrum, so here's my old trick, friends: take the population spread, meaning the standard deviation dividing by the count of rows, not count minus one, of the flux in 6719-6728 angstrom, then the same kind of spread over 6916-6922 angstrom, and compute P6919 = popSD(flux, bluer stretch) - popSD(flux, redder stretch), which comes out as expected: 0.050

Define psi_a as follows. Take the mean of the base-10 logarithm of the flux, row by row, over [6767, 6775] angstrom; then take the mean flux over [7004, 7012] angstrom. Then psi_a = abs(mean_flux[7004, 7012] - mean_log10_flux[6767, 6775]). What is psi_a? 4.13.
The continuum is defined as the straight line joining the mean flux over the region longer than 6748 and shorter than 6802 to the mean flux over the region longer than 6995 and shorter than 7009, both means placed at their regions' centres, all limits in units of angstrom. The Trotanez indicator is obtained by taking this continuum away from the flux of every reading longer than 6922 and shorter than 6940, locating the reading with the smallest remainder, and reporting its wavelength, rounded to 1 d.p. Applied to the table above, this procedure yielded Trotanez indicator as 6939.0 angstrom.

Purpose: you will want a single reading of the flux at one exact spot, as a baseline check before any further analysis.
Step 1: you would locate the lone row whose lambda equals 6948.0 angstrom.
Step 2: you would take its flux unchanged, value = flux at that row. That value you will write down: 4.67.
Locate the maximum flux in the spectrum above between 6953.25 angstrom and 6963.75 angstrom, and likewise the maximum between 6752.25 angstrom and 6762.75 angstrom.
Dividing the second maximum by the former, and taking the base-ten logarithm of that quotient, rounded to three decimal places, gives 0.016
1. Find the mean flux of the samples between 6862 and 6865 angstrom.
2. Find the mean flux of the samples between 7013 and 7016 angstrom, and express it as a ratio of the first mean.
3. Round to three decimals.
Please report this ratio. 1.003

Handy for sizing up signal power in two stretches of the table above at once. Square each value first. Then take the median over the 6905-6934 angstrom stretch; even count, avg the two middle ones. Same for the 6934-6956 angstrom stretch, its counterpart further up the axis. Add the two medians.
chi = 44.8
